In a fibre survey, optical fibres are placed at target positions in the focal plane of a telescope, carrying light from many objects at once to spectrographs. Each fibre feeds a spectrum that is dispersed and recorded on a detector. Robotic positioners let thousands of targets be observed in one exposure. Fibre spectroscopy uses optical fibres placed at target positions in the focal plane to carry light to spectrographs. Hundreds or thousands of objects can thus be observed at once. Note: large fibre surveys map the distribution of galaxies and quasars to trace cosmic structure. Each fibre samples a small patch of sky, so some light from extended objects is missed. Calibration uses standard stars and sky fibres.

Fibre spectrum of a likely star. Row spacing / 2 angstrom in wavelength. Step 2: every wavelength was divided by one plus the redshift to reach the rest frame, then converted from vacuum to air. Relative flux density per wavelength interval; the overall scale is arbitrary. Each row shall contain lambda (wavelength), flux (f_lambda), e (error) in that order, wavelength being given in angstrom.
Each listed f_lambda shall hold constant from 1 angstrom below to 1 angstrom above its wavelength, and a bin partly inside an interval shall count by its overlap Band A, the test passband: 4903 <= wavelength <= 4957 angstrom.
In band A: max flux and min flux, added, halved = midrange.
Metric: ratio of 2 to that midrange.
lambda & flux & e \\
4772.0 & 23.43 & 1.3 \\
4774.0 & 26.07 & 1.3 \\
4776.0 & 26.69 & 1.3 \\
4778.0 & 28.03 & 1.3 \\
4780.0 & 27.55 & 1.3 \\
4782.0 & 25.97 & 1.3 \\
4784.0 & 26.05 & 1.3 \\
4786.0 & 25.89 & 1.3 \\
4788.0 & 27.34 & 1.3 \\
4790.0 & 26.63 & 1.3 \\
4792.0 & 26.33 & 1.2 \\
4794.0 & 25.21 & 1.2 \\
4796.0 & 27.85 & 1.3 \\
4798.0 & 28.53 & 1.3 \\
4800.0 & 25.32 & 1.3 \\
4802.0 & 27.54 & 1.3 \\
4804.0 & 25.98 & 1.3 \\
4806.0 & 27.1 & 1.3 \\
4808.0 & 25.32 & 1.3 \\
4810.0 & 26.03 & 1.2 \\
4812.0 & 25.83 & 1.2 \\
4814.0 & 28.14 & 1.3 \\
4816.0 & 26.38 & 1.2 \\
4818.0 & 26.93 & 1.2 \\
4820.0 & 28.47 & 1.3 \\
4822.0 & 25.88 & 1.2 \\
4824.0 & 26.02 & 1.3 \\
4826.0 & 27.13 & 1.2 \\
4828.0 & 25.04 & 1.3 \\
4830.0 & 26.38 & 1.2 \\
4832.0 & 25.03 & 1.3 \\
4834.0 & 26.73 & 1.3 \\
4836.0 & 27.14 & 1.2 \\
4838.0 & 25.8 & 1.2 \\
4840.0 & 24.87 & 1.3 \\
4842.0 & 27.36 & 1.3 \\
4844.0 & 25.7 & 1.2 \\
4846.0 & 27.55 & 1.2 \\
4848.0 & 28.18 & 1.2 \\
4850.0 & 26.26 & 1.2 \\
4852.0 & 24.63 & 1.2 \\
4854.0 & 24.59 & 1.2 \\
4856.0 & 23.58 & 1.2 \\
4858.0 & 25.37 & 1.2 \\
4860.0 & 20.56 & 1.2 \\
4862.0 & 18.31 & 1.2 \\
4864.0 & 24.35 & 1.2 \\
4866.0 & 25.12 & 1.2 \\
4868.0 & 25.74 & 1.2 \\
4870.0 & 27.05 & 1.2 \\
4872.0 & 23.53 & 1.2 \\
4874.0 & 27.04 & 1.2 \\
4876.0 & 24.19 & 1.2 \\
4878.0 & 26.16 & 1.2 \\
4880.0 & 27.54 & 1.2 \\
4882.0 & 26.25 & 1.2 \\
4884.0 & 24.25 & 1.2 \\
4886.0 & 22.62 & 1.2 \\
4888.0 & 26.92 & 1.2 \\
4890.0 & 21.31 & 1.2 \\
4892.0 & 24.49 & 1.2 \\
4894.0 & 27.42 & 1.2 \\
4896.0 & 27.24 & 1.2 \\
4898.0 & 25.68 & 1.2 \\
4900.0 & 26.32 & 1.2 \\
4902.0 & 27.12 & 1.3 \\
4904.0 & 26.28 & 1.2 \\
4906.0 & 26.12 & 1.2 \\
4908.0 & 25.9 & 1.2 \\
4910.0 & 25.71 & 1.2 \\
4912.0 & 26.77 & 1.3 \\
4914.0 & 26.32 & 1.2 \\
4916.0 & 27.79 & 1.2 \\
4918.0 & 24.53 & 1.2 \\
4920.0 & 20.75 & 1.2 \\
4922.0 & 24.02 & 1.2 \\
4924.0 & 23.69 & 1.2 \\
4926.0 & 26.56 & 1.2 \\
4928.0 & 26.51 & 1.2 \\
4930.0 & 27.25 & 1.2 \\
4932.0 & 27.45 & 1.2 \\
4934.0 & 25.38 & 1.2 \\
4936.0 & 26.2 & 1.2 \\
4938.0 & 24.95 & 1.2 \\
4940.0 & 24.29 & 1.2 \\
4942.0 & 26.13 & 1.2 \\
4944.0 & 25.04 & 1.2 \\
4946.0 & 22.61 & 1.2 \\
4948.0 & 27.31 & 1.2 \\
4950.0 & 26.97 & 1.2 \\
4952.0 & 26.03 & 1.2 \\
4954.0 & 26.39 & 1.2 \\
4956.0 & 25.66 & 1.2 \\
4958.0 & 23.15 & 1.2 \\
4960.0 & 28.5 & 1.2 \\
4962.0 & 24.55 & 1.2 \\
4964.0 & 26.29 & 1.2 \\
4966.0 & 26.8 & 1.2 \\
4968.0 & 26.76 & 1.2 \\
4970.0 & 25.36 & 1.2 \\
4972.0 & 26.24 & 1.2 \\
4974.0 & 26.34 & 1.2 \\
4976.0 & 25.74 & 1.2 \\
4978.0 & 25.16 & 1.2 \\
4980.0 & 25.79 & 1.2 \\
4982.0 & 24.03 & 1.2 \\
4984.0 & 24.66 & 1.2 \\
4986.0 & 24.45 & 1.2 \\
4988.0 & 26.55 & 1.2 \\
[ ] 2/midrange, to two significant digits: 0.082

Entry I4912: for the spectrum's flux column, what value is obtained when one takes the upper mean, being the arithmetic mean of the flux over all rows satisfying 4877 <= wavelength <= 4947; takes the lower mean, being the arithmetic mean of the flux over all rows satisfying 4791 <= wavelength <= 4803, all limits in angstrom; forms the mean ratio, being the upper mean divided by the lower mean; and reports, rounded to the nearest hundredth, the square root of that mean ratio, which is 0.98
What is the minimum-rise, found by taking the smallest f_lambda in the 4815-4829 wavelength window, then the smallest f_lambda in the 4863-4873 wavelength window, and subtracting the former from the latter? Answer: -1.5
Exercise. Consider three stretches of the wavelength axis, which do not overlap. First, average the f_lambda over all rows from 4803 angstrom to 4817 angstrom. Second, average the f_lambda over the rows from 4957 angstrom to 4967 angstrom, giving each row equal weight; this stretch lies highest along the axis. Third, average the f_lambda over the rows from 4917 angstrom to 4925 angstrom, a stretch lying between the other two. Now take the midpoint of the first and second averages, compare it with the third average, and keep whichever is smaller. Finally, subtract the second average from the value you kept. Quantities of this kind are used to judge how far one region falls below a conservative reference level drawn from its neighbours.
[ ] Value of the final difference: -2.6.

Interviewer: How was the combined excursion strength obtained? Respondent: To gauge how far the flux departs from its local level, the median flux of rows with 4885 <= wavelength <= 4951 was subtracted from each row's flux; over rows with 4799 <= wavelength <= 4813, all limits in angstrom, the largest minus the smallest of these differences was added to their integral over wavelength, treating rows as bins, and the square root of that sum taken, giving 1.62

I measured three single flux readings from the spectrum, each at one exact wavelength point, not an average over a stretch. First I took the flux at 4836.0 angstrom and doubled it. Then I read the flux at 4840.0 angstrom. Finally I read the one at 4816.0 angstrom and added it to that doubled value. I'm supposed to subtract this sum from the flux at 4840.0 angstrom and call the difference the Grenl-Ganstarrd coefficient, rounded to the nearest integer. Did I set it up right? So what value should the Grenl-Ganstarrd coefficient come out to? -56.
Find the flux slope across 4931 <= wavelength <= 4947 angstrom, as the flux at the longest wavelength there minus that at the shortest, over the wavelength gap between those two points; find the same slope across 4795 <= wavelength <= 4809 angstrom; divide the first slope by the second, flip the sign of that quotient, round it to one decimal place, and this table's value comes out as -1.6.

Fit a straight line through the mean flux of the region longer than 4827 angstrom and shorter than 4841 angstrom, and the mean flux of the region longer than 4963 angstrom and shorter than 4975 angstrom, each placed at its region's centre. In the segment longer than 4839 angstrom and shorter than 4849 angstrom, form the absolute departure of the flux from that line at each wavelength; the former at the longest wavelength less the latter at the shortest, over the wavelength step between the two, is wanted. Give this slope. 0.16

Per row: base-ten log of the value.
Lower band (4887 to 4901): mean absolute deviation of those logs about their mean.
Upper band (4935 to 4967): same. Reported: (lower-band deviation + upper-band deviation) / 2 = 0.0240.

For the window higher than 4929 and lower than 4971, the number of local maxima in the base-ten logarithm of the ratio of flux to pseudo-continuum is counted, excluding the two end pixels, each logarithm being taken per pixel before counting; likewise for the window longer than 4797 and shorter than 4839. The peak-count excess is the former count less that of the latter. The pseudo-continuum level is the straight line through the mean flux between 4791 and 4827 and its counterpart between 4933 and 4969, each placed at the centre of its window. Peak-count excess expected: -1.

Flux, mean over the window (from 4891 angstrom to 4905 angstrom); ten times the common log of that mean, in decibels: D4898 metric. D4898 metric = 14.2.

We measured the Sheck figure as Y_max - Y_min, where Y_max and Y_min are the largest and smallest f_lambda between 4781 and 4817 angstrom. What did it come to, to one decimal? 3.3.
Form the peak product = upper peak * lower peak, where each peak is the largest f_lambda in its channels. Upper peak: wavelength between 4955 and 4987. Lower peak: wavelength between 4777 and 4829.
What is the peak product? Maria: 813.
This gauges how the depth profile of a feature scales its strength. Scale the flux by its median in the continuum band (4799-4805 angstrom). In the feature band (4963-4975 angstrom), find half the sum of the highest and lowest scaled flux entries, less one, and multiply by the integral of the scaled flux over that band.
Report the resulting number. 0.0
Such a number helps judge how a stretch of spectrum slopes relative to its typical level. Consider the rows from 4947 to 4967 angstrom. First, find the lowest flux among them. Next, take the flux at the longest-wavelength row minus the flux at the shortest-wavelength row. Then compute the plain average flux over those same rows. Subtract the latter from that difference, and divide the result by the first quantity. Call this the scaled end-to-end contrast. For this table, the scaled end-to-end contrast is -1.15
